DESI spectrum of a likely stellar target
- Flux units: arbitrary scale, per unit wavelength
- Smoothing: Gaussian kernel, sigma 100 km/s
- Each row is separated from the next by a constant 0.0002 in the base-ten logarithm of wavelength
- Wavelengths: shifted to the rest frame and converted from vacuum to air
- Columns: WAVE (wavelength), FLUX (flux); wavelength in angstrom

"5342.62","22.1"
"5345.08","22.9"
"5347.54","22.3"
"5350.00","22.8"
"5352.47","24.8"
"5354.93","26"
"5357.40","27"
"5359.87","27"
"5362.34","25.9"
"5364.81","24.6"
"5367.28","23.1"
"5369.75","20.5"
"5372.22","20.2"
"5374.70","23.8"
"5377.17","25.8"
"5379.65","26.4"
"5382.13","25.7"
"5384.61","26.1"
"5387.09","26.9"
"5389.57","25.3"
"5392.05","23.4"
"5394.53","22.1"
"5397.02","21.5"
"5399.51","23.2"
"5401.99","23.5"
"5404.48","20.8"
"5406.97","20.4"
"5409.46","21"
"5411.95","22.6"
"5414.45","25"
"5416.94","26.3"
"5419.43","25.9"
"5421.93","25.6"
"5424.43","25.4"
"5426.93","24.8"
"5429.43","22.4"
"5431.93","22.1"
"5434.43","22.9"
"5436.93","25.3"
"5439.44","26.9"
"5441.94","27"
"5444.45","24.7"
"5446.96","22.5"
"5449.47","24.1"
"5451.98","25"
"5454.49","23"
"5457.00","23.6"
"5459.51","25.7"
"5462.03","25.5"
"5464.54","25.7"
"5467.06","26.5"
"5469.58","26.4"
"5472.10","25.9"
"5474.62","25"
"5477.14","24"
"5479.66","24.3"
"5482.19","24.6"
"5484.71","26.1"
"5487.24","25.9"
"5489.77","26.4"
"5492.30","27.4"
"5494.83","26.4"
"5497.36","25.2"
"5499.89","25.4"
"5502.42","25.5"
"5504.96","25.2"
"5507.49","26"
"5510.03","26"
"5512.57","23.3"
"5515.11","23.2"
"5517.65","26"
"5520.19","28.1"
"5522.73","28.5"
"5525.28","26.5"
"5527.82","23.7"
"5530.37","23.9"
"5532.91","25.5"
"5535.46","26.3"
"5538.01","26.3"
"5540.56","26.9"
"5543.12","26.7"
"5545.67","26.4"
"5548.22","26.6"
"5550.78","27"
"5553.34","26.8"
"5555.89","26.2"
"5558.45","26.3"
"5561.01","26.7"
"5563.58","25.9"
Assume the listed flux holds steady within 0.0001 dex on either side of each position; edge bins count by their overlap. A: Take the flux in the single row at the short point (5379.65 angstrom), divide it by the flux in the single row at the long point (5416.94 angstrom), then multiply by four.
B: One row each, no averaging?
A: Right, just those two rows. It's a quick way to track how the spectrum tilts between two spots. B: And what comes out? 4.0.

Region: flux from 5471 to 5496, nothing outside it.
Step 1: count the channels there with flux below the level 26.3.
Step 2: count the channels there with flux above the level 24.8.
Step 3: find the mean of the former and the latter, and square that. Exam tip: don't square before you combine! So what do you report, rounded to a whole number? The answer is 49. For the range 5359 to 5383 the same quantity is 42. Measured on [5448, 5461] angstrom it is 12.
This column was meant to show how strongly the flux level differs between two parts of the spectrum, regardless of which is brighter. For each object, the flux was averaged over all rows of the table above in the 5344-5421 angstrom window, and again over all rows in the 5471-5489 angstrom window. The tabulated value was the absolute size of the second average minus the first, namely 1.2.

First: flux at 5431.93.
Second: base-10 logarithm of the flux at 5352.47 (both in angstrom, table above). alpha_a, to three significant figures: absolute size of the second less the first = 20.7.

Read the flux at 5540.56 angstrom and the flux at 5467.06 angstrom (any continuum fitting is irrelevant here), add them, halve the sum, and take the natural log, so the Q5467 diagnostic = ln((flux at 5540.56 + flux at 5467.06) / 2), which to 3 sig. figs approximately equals 3.28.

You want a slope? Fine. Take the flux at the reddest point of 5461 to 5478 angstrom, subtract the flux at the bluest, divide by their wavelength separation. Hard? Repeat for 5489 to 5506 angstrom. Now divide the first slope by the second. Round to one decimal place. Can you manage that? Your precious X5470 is 1.3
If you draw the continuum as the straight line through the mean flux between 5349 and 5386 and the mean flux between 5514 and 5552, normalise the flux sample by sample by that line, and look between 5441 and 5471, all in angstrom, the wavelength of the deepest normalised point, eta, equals 5446.96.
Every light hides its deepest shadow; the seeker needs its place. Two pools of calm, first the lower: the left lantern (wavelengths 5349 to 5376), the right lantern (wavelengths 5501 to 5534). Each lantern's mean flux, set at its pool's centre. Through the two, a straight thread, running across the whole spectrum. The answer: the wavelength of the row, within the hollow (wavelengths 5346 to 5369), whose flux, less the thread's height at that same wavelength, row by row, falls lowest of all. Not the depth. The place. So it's 5347.54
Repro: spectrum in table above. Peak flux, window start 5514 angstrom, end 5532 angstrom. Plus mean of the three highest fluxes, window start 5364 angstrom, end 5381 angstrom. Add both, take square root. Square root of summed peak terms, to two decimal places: 7.36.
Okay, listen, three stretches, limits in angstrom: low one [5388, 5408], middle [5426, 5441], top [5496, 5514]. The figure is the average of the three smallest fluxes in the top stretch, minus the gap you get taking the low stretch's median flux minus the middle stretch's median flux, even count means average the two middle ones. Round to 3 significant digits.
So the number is 25.8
